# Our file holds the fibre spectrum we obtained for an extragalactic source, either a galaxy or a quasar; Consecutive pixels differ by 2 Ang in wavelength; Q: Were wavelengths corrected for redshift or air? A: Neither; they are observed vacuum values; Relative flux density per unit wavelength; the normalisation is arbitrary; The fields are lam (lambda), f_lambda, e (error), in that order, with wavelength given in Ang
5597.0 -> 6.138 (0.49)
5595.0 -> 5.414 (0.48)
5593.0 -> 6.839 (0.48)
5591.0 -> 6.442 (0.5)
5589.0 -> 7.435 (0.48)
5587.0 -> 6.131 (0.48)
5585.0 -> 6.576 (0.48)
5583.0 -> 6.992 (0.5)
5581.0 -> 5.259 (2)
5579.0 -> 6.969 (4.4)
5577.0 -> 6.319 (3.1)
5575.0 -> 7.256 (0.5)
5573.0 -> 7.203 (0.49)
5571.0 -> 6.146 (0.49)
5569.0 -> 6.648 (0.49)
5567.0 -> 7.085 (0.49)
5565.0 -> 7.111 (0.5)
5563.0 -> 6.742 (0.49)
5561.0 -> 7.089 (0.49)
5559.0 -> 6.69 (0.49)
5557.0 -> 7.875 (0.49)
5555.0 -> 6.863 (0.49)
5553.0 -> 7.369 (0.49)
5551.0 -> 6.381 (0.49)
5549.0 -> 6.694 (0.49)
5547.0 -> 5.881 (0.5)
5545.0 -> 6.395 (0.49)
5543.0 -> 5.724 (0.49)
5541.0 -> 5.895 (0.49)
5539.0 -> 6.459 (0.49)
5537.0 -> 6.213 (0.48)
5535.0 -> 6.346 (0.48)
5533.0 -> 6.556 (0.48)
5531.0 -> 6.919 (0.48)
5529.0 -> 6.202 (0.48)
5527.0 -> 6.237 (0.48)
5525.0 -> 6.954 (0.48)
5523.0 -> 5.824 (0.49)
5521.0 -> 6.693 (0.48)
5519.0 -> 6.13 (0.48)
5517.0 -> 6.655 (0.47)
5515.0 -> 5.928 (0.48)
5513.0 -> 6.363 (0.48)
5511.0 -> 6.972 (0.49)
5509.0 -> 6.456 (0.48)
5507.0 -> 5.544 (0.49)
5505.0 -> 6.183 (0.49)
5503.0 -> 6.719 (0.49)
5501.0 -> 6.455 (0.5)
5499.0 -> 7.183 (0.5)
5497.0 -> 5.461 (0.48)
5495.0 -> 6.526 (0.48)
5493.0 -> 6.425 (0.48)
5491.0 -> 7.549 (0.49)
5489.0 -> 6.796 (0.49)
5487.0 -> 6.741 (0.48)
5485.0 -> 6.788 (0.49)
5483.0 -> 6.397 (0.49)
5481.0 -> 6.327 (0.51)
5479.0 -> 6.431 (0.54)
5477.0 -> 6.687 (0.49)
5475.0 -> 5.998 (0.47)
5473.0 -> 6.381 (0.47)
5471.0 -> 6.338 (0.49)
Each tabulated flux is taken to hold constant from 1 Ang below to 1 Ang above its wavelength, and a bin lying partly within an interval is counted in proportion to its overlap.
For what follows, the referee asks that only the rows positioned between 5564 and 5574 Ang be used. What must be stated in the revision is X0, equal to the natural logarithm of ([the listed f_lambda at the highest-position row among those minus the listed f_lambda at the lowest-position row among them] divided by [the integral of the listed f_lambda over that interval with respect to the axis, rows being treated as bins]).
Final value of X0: -6.61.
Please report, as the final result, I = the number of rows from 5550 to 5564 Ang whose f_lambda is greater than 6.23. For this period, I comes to 7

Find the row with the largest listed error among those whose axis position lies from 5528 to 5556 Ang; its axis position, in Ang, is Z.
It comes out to 5547.0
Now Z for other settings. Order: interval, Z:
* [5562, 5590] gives 5579.0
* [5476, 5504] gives 5479.0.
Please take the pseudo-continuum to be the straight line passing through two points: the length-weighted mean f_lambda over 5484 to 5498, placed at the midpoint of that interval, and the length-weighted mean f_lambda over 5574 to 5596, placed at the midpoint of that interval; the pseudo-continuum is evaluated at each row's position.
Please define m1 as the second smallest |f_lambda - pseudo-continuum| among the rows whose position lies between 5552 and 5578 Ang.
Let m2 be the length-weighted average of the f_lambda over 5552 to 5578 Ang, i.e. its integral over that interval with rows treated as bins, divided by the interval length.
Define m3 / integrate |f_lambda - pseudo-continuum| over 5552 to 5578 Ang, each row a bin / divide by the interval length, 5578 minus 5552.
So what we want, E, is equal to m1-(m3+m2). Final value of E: -7.31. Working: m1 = 0.15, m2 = 6.954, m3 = 0.51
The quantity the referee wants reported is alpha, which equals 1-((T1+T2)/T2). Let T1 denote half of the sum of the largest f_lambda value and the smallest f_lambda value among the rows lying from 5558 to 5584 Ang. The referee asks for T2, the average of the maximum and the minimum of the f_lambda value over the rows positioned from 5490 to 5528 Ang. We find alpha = -0.96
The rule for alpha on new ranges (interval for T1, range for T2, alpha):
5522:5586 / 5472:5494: -0.97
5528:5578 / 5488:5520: -1.05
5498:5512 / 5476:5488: -0.97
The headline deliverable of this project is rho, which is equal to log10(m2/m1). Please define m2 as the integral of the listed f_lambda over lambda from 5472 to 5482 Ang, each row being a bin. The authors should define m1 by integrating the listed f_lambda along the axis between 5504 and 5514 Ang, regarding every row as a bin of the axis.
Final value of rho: 0.004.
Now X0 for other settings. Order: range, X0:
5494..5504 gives -5.81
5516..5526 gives -5.37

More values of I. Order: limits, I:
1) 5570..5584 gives 5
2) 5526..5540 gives 5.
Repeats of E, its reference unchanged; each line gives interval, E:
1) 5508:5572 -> -6.87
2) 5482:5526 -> -6.79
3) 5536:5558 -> -6.89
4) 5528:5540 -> -6.58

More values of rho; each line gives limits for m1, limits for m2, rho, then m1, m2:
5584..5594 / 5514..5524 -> -0.029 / 67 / 62.5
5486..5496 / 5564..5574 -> 0.002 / 68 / 68.4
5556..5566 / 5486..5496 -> -0.018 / 71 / 68.1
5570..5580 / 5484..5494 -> 0.005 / 68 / 68.6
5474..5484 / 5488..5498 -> 0.012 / 64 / 65.5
